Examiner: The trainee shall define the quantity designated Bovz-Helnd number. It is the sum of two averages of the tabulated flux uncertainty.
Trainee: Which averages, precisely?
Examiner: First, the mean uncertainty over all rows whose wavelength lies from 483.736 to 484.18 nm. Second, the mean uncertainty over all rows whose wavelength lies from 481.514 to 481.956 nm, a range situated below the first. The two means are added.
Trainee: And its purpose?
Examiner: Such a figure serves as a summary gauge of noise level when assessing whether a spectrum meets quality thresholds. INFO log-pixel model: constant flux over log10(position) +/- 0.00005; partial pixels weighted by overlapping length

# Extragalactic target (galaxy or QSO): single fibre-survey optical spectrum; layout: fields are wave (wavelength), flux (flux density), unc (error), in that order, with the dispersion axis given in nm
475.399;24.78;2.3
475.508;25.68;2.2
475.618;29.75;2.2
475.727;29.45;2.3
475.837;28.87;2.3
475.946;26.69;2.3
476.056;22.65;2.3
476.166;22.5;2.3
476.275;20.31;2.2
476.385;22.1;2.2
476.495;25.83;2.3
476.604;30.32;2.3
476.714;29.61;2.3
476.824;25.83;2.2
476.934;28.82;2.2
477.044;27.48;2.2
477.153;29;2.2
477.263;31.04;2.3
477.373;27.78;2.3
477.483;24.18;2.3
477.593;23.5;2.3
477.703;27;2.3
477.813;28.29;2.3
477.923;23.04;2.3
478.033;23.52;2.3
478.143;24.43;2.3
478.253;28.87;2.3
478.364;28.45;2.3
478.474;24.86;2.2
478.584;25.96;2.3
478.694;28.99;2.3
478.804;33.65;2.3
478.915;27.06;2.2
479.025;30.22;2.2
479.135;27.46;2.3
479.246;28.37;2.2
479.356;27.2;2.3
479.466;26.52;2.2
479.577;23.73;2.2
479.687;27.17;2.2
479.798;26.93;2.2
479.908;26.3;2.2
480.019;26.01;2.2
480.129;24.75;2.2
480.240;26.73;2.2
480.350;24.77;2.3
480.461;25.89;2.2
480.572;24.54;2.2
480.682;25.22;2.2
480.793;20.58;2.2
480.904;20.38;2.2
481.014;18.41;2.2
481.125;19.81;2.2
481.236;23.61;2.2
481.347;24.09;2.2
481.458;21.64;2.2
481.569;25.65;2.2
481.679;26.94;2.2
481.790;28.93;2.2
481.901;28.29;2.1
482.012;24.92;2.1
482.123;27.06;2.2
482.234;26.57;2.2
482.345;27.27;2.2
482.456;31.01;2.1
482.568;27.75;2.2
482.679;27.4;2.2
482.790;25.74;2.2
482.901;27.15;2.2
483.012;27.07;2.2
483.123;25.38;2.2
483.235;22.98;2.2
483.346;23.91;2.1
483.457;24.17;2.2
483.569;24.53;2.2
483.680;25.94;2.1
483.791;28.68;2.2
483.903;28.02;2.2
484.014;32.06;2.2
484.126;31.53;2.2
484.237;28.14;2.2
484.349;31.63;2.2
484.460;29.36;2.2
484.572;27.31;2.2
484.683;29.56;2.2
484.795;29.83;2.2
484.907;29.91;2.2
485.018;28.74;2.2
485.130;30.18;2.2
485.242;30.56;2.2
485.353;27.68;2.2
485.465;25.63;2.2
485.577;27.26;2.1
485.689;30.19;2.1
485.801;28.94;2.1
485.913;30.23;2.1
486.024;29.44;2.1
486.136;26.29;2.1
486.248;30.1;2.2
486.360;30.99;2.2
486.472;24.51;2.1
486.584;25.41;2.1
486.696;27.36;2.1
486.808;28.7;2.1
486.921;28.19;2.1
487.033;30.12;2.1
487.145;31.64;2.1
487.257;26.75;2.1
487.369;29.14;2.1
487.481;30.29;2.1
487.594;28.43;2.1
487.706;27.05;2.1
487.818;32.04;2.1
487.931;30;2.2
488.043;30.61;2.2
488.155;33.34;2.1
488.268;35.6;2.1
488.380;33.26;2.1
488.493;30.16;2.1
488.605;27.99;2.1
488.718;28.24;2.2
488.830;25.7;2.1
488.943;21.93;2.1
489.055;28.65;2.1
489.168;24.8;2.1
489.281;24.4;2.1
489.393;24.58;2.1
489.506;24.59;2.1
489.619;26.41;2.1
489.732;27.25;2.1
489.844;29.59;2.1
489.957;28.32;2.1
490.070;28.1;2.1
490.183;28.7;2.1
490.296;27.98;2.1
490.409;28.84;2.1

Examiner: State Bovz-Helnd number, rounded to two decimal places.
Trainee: 4.38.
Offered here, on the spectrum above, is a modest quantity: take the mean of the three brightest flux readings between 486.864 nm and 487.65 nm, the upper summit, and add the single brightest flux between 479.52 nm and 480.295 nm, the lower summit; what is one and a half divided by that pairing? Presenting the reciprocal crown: 0.0259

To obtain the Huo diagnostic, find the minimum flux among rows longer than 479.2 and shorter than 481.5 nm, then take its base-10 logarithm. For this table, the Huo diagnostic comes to 1.265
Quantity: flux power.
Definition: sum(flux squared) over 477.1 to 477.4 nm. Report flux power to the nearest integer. 2576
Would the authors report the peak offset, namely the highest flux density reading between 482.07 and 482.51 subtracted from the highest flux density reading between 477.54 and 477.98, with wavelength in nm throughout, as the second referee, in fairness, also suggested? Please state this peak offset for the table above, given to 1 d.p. -2.7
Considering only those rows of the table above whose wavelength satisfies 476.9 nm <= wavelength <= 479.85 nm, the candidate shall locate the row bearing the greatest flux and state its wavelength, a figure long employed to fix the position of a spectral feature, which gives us 478.804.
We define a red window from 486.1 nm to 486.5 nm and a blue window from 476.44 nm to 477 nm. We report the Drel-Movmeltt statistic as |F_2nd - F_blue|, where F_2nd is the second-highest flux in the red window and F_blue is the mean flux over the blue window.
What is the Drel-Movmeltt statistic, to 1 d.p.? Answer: 2.0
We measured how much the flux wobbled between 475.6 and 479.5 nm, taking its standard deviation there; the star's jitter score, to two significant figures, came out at 2.9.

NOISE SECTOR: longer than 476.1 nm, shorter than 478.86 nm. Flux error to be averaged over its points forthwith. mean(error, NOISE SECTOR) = 2.27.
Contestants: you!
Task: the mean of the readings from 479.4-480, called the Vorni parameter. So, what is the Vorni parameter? 26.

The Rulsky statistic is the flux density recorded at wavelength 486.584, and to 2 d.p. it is 25.41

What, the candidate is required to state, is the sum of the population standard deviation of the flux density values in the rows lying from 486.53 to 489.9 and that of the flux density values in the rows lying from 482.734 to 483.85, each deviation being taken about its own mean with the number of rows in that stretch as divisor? 4.65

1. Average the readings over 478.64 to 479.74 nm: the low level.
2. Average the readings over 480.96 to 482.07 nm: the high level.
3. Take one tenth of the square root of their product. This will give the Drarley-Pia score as 2.61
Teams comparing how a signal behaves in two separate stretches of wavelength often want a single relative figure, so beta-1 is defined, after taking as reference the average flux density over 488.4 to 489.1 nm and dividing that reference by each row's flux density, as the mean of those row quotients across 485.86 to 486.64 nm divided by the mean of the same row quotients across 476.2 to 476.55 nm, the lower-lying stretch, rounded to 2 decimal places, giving 0.81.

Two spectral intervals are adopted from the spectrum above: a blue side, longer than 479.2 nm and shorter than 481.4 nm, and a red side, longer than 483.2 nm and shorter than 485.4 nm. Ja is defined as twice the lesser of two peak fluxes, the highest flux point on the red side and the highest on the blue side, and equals 56.7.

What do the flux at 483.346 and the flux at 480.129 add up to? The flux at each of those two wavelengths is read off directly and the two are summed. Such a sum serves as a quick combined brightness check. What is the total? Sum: 49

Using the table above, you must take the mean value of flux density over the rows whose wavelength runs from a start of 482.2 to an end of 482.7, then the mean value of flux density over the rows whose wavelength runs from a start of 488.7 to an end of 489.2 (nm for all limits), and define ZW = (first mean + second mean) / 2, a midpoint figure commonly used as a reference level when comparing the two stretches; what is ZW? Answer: 26.9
